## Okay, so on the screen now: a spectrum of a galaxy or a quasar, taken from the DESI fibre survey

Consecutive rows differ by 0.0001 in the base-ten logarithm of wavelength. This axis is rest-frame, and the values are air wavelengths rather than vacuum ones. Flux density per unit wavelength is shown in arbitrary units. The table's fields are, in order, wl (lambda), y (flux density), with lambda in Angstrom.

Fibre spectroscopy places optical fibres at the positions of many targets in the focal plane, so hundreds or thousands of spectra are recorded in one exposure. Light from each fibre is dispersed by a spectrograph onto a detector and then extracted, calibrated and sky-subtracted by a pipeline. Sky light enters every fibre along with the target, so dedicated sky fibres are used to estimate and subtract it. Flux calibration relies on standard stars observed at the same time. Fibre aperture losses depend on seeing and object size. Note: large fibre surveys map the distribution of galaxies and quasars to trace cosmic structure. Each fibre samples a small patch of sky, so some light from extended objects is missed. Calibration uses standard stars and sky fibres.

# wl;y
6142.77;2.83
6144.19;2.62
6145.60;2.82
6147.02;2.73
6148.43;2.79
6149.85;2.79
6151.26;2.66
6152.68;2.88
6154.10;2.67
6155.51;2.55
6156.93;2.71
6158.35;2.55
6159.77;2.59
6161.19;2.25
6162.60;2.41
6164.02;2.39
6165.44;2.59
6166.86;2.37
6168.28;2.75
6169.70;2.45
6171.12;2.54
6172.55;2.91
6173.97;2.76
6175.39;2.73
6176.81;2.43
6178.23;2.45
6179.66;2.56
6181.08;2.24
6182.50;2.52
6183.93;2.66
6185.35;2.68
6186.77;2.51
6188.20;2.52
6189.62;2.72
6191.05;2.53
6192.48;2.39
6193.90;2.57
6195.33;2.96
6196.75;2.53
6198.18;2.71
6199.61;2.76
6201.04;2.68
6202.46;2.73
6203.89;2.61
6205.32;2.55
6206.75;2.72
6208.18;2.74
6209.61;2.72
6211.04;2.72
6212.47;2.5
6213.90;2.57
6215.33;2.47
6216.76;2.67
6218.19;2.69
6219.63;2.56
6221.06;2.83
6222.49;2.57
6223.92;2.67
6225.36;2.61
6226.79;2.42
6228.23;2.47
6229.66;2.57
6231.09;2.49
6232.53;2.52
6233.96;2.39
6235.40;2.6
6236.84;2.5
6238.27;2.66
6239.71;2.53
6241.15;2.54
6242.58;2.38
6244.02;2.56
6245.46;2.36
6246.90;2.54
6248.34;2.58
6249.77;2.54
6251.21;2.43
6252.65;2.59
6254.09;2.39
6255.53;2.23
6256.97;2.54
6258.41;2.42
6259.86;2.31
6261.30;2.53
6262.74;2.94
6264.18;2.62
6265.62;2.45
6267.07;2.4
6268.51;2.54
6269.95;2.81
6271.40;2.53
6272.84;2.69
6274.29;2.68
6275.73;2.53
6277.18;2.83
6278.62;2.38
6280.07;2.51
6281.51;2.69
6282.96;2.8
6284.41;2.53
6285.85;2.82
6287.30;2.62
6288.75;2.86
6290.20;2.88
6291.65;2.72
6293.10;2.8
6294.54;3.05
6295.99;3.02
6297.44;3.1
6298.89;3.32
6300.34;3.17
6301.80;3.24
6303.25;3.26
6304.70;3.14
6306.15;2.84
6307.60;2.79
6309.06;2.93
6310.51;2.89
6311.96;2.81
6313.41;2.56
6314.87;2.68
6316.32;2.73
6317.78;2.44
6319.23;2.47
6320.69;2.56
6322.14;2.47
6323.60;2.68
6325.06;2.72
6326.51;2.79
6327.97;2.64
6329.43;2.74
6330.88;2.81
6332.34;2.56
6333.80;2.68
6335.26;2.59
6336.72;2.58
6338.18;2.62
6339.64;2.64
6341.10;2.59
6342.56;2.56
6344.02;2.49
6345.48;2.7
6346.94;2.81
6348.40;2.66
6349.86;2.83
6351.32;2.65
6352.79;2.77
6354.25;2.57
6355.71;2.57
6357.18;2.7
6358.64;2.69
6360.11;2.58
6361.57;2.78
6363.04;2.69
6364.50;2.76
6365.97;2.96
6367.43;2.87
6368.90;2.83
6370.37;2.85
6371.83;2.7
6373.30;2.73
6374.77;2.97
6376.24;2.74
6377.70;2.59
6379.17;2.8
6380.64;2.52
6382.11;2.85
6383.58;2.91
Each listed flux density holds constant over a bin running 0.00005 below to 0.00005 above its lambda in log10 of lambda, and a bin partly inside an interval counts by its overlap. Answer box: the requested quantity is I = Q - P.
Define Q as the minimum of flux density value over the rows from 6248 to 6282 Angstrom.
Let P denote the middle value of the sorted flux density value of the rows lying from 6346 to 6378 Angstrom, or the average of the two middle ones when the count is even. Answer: -0.5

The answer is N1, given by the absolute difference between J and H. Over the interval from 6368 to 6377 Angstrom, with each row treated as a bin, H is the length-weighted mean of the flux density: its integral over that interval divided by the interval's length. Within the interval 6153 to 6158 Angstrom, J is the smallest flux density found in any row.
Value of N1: 0.25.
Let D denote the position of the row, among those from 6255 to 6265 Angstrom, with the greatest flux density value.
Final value 6262.74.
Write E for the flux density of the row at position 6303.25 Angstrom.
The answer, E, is 3.26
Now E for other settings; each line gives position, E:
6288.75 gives 2.86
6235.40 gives 2.6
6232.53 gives 2.52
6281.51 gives 2.69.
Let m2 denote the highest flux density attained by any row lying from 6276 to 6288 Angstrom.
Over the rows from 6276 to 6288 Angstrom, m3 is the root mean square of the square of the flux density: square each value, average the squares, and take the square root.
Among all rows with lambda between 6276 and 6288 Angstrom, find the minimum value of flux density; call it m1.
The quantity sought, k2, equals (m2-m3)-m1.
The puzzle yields -6.63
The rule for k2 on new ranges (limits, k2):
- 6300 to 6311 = -8.82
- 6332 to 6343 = -6.66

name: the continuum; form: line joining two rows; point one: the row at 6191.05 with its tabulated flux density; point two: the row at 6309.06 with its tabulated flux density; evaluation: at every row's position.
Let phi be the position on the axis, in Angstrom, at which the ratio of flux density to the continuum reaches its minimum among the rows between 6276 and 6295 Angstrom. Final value 6278.62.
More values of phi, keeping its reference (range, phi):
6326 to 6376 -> 6344.02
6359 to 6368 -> 6360.11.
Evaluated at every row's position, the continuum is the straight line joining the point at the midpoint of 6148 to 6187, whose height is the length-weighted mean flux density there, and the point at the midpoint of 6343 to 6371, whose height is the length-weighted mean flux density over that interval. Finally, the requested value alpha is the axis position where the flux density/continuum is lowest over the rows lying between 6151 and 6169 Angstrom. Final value 6161.19 Angstrom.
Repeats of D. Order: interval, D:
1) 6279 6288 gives 6285.85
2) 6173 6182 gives 6173.97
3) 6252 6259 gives 6252.65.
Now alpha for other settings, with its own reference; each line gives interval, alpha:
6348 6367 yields 6355.71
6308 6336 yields 6317.78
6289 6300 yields 6291.65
